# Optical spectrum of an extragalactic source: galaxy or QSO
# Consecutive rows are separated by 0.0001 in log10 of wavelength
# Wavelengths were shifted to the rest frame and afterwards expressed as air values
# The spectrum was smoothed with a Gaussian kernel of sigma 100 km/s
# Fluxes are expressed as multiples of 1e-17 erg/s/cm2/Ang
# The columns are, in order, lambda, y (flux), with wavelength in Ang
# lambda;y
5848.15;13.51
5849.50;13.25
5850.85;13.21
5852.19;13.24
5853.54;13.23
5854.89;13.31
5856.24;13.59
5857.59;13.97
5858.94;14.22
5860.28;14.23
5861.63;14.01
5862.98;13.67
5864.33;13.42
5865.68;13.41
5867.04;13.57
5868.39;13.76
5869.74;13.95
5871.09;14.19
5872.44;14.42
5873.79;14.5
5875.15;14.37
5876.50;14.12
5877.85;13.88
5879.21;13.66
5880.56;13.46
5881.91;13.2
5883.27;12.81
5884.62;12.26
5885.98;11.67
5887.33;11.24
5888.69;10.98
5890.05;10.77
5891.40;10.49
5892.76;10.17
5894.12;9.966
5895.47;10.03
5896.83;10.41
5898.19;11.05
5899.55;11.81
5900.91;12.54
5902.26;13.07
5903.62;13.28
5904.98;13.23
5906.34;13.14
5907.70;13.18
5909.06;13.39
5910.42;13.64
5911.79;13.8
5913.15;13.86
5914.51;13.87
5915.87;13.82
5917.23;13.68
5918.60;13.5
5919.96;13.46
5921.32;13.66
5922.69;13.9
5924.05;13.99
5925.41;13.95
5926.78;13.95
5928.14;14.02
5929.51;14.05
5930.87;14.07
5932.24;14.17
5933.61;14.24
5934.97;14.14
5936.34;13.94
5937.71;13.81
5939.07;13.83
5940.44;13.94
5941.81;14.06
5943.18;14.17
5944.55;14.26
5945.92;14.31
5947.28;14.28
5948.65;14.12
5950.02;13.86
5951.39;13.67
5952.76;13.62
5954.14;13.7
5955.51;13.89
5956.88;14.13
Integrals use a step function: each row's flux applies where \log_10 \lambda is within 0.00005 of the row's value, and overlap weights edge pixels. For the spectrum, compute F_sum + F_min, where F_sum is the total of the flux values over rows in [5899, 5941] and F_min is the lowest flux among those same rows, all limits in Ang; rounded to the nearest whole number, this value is 435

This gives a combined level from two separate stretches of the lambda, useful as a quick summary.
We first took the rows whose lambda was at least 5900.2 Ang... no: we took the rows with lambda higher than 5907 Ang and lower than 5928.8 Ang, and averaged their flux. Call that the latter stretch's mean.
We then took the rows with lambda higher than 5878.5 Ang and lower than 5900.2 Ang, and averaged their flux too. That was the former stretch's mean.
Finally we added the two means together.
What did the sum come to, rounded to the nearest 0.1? 25.2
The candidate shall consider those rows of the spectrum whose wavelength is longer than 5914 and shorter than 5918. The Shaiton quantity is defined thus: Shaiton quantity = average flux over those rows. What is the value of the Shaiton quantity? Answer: 13.8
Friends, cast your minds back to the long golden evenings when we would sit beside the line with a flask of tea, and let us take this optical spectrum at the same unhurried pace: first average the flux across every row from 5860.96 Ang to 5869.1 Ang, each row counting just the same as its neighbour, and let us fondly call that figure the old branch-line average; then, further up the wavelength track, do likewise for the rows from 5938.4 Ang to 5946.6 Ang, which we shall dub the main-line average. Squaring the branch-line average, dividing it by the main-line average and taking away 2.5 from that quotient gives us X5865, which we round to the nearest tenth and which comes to 10.7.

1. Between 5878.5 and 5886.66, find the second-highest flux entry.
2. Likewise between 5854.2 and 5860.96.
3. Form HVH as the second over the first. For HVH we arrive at 1.06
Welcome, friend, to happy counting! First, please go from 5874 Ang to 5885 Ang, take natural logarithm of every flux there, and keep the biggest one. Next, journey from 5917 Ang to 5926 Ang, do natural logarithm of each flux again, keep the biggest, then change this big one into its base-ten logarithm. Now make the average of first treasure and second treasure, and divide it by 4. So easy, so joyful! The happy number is 0.386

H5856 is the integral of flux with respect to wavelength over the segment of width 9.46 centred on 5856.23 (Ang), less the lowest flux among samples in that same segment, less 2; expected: 114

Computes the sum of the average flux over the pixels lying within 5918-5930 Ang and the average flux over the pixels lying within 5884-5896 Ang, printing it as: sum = 24.7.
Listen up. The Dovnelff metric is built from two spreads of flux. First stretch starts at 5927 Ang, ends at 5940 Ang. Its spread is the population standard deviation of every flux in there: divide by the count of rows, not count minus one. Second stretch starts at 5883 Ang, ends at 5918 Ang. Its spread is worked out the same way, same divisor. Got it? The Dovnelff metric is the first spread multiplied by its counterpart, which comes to 0.19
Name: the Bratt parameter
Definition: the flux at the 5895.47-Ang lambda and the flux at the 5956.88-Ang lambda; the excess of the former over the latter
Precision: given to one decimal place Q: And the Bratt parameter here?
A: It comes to -4.1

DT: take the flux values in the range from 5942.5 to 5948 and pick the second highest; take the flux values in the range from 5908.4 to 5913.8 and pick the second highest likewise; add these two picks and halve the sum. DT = 14.0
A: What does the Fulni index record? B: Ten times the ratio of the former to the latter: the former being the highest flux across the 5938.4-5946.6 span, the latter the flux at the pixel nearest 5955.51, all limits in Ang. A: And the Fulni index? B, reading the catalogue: 10.3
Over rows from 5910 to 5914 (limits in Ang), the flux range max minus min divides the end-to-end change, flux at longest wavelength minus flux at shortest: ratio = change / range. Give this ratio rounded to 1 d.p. 1.0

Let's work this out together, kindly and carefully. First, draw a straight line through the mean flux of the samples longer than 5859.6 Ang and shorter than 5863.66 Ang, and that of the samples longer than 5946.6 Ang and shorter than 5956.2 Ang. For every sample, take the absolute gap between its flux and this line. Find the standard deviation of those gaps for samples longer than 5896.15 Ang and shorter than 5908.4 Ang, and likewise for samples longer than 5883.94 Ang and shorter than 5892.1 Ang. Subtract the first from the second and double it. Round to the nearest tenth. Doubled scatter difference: -0.9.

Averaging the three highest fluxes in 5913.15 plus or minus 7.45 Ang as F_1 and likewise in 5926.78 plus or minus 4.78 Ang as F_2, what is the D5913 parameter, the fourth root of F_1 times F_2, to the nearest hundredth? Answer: 3.73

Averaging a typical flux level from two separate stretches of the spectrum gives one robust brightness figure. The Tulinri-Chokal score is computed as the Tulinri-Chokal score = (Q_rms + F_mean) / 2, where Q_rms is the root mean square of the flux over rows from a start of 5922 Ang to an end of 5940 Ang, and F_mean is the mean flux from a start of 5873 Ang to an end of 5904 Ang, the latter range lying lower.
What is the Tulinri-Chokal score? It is 13.1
